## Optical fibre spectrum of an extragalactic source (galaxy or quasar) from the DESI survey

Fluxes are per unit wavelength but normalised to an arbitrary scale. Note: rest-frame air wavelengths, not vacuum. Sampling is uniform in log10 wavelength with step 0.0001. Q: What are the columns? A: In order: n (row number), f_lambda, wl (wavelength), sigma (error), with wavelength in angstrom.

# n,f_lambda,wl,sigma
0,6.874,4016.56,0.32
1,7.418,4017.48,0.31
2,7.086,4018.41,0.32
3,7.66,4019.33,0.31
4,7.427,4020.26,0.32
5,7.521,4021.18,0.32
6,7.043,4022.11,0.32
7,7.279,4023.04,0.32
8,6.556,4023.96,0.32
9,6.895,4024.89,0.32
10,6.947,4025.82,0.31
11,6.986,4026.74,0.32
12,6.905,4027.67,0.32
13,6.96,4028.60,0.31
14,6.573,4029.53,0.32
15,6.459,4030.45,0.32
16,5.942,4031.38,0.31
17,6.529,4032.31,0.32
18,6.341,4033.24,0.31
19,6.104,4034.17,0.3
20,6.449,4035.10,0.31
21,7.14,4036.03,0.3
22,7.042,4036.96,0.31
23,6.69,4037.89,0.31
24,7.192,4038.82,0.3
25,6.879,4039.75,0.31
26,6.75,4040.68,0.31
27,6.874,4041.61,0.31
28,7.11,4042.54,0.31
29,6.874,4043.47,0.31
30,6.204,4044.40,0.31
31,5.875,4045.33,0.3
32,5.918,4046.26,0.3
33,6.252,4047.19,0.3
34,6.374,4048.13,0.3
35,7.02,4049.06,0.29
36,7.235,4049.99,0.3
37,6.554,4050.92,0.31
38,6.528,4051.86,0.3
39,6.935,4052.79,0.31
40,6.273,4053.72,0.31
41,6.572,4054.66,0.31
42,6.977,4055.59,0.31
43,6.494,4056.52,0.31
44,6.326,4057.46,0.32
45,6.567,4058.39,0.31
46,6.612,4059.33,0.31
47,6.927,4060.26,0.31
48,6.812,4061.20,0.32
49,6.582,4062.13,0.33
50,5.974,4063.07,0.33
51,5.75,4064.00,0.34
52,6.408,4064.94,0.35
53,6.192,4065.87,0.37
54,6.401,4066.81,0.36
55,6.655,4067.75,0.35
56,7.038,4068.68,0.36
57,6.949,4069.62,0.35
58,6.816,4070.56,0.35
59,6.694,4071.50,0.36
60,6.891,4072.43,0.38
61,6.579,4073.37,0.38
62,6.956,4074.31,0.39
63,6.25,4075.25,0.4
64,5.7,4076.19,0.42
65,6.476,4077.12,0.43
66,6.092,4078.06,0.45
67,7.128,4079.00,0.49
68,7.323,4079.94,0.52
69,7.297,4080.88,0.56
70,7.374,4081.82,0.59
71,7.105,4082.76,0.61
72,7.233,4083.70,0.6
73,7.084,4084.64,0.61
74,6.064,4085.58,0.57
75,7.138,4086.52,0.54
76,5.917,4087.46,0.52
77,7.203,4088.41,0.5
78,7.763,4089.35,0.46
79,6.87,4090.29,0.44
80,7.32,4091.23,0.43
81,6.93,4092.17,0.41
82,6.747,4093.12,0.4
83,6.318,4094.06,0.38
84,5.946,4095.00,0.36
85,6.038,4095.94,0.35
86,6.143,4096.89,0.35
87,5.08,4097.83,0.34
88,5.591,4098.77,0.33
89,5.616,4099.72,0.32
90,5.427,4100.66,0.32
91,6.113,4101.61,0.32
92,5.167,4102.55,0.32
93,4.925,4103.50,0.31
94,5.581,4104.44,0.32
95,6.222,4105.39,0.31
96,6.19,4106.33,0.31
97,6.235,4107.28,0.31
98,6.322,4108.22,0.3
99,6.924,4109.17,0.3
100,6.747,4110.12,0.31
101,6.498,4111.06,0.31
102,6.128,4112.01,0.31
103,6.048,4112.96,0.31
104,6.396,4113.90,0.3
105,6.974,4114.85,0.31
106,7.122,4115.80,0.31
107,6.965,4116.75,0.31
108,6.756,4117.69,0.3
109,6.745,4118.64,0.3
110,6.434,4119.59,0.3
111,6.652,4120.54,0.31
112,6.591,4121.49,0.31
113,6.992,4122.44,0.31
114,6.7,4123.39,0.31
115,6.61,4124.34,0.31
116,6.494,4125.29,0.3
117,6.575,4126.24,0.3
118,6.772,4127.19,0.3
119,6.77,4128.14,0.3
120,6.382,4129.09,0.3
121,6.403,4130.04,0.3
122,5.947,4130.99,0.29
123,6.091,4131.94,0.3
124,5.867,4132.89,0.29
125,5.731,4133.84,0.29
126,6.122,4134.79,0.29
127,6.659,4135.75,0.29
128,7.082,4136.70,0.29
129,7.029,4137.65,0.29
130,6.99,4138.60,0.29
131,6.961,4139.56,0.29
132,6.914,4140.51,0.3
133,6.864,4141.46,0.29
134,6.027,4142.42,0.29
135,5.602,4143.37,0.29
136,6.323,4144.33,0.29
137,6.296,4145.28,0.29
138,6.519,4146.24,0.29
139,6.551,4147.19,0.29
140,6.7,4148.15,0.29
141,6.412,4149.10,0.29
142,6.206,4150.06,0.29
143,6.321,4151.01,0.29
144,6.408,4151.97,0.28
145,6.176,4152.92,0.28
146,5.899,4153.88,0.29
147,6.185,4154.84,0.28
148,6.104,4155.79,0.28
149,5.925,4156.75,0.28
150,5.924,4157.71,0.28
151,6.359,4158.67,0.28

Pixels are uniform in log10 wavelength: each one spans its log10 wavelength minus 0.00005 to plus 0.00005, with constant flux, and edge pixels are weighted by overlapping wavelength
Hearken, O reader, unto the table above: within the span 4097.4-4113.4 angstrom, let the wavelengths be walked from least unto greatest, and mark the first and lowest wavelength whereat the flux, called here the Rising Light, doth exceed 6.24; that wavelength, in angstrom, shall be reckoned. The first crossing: 4108.22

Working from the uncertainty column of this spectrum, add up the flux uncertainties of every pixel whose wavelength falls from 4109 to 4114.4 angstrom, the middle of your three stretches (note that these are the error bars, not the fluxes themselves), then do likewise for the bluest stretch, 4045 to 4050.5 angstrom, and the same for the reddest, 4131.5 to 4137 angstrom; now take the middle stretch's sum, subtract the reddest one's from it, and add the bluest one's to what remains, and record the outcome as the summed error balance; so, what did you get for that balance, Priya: 1.88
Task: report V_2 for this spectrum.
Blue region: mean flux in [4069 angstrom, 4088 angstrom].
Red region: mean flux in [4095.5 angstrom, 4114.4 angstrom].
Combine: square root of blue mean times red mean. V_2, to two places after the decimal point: 6.35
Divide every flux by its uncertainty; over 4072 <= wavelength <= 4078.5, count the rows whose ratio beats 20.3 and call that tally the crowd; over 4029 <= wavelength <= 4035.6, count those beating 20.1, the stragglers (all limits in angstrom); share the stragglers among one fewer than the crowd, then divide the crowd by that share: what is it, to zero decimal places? 0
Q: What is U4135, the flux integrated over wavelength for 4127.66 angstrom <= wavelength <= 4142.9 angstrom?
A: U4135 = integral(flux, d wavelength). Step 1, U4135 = 99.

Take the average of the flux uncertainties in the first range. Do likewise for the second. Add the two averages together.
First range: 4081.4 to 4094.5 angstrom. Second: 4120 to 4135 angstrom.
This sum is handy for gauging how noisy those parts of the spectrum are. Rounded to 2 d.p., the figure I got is 0.80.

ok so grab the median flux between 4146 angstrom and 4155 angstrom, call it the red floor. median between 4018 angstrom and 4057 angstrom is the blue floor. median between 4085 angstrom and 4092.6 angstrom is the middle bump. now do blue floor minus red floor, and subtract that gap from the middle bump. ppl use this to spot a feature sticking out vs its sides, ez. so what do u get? 6.52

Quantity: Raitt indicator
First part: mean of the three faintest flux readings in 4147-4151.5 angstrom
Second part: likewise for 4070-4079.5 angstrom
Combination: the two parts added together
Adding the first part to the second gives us 12.3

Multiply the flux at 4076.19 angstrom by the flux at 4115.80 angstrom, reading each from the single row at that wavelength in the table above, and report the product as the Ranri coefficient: 40.6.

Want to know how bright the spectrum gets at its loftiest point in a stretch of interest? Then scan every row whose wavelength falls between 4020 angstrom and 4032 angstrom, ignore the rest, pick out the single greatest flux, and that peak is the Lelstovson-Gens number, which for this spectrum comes 7.521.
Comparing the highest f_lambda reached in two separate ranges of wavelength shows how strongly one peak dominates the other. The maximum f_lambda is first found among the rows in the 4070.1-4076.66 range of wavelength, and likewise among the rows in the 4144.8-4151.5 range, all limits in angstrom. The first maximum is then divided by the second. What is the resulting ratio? 1.04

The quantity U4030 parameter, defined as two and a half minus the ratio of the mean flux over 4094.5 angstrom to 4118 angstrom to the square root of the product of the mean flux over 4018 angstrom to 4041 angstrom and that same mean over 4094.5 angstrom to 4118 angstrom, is 1.55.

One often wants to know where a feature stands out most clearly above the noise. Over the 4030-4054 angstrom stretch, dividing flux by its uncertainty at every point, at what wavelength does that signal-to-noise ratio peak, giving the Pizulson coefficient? 4049.06 angstrom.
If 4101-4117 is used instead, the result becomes 4109.17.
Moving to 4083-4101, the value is 4096.89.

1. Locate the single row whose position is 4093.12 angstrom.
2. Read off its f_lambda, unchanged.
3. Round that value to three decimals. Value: 6.747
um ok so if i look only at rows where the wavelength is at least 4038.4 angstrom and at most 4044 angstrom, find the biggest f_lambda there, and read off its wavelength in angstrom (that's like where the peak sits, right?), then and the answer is 4038.82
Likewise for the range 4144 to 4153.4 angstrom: 4148.15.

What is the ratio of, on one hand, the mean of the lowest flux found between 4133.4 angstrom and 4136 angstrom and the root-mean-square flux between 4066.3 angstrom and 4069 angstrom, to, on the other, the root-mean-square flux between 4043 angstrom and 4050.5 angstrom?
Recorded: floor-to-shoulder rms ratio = 0.958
